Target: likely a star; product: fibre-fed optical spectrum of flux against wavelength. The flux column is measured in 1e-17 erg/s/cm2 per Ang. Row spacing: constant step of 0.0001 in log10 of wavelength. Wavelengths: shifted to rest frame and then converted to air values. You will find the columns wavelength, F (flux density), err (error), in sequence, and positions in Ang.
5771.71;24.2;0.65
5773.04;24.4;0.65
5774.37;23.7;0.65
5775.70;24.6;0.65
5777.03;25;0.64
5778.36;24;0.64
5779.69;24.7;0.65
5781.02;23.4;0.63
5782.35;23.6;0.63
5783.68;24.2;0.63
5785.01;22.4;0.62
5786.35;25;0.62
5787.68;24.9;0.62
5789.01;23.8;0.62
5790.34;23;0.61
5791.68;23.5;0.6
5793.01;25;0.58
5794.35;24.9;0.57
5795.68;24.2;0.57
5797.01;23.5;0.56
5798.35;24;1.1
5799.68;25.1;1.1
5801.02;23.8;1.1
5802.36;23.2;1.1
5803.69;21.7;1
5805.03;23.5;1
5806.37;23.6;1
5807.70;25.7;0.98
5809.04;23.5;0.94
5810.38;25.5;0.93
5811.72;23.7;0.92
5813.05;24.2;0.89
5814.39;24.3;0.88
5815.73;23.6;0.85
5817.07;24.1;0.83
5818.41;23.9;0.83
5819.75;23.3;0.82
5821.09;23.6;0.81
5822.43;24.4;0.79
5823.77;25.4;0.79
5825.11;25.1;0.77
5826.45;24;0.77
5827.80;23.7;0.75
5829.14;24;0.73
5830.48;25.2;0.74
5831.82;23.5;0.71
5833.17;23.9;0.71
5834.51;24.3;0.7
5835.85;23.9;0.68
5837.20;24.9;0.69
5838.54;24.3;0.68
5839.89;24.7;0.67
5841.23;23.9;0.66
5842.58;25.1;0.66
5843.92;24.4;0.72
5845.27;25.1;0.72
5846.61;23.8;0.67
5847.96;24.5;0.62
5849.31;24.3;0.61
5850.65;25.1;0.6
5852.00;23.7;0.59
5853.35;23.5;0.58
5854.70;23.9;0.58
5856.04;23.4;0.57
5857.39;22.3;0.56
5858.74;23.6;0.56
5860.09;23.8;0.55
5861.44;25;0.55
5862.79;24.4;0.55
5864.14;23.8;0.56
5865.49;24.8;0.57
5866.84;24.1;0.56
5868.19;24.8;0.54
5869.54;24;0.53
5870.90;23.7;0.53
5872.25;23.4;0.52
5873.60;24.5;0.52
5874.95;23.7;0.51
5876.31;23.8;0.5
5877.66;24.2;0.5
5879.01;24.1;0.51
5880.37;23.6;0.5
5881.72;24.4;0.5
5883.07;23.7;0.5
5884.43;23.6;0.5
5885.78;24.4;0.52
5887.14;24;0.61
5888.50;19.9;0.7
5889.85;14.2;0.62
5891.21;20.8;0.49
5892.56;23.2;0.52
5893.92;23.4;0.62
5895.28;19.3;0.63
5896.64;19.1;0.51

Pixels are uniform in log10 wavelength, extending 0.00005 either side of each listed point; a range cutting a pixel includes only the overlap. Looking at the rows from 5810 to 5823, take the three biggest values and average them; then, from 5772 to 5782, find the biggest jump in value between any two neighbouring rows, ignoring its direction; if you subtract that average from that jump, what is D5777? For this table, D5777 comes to -23.4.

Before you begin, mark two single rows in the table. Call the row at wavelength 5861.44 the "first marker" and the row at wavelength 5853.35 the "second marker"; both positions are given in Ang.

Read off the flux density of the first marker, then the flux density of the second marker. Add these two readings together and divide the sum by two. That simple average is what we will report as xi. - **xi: 24.25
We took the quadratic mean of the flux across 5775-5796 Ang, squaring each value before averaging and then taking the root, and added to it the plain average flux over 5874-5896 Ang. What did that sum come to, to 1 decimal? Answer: 46.7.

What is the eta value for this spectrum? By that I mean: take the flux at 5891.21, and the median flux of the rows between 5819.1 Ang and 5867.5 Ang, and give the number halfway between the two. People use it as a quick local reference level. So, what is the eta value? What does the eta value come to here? 22.4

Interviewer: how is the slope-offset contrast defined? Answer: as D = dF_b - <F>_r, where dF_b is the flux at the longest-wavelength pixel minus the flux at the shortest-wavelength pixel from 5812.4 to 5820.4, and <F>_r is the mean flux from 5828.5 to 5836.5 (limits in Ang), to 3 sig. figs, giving -25.0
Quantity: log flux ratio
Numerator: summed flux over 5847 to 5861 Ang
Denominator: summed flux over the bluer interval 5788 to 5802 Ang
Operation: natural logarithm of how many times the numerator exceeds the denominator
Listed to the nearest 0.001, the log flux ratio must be -0.011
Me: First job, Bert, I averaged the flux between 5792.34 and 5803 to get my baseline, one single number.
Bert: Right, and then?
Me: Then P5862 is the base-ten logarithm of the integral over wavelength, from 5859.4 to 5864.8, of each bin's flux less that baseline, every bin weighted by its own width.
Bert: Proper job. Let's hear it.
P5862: -0.7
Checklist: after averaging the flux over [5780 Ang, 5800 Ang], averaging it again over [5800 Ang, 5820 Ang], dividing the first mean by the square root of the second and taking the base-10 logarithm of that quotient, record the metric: 0.692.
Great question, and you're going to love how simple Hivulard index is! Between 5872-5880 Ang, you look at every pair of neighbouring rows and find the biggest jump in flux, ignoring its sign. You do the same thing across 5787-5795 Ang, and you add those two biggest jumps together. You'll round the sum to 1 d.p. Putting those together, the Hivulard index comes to 2.6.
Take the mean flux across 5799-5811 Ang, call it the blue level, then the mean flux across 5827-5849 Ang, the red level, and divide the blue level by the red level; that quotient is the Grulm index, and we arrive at 0.98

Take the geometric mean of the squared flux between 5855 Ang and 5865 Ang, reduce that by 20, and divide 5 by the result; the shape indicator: 0.0092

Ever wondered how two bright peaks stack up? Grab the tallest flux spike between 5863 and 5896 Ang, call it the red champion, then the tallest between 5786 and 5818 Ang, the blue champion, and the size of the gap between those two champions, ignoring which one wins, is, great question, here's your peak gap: 0.90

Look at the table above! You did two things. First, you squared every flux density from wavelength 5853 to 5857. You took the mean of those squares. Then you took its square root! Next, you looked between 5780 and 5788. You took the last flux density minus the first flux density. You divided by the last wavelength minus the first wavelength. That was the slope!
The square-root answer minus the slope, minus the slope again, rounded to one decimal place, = 23.2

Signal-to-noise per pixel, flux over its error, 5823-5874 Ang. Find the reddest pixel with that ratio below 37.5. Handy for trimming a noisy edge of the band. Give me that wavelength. 5846.61 Ang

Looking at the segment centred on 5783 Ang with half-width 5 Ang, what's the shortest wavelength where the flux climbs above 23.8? 5778.36 Ang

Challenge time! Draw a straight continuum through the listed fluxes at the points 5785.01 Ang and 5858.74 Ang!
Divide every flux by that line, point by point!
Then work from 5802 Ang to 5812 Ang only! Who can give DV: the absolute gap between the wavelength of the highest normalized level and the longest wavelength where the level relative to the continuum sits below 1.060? 4.0 Ang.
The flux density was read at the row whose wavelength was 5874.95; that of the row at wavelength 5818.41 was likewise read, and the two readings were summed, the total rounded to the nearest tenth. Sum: 47.6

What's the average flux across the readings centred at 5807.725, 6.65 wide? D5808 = 24.4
